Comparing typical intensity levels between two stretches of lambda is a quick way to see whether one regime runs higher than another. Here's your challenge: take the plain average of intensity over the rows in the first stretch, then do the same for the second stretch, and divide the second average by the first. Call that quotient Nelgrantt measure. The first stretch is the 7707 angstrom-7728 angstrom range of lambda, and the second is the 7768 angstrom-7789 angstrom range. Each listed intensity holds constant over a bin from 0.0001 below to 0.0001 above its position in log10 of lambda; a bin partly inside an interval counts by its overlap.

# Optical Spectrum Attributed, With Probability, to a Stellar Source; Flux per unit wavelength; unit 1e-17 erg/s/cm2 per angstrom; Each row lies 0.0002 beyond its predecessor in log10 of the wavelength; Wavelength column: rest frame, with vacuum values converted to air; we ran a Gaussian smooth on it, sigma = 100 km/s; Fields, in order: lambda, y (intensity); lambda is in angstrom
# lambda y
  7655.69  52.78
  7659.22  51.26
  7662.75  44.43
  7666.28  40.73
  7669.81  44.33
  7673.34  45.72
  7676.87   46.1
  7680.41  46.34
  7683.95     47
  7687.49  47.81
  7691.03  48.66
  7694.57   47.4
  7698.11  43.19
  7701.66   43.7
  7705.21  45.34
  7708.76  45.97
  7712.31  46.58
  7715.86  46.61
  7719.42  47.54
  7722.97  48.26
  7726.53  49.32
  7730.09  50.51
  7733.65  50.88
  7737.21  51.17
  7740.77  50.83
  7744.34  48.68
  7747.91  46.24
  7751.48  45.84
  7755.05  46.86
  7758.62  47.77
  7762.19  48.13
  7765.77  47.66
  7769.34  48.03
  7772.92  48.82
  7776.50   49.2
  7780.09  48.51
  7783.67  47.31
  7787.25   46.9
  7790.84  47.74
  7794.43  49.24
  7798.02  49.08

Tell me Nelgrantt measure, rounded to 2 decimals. 1.02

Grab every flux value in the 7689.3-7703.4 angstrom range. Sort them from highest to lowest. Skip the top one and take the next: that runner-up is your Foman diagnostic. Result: 47.4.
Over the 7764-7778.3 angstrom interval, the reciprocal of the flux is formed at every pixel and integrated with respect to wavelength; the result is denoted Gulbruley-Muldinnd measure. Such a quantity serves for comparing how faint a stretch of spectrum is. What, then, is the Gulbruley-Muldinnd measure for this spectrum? 0.30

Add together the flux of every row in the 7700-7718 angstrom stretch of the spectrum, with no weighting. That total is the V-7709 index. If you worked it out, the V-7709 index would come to 228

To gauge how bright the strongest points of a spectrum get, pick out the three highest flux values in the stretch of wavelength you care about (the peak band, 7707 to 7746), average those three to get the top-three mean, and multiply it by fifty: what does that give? 2548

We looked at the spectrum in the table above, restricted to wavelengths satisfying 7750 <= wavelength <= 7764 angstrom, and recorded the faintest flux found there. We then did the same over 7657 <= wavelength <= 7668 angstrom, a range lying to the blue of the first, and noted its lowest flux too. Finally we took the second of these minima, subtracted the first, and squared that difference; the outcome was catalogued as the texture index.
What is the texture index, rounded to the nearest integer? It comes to 26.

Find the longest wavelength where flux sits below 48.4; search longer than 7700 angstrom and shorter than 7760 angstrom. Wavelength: 7758.62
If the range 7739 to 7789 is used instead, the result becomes 7787.25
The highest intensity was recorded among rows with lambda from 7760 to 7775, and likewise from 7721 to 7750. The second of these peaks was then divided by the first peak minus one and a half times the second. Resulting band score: -1.83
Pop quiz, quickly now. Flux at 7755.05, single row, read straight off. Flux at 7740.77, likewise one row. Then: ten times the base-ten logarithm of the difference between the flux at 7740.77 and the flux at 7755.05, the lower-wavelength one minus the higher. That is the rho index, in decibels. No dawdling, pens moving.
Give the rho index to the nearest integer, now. 6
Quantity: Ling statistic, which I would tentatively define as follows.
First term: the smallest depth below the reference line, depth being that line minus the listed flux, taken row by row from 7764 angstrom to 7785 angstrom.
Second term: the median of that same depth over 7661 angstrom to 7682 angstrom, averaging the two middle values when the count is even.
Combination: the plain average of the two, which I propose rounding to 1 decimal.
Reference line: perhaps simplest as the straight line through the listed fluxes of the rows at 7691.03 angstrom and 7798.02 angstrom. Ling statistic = 1.6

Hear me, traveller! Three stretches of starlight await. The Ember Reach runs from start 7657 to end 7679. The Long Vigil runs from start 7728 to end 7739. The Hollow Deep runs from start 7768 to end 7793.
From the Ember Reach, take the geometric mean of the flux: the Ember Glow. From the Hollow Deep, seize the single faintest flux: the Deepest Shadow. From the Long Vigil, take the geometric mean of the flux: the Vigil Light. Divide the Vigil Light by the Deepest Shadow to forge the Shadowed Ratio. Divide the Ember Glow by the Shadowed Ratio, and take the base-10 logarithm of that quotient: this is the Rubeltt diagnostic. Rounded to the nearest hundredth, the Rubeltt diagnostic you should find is 1.62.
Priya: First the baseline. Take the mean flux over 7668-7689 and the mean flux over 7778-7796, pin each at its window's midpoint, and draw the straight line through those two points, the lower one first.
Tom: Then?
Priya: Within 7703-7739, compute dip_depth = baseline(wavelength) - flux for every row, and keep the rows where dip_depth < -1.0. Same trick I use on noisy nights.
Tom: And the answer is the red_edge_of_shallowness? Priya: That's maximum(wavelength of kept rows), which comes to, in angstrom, 7737.21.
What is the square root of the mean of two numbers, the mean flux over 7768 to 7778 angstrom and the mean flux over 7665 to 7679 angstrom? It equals 6.82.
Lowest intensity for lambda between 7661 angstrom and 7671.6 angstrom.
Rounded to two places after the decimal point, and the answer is 40.73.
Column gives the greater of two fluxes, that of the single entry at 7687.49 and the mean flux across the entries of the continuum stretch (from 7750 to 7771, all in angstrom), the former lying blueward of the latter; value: 47.8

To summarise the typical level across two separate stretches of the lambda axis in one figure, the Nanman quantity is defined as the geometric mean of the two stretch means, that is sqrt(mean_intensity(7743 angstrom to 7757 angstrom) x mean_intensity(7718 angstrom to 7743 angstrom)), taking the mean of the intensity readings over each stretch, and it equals 48.3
